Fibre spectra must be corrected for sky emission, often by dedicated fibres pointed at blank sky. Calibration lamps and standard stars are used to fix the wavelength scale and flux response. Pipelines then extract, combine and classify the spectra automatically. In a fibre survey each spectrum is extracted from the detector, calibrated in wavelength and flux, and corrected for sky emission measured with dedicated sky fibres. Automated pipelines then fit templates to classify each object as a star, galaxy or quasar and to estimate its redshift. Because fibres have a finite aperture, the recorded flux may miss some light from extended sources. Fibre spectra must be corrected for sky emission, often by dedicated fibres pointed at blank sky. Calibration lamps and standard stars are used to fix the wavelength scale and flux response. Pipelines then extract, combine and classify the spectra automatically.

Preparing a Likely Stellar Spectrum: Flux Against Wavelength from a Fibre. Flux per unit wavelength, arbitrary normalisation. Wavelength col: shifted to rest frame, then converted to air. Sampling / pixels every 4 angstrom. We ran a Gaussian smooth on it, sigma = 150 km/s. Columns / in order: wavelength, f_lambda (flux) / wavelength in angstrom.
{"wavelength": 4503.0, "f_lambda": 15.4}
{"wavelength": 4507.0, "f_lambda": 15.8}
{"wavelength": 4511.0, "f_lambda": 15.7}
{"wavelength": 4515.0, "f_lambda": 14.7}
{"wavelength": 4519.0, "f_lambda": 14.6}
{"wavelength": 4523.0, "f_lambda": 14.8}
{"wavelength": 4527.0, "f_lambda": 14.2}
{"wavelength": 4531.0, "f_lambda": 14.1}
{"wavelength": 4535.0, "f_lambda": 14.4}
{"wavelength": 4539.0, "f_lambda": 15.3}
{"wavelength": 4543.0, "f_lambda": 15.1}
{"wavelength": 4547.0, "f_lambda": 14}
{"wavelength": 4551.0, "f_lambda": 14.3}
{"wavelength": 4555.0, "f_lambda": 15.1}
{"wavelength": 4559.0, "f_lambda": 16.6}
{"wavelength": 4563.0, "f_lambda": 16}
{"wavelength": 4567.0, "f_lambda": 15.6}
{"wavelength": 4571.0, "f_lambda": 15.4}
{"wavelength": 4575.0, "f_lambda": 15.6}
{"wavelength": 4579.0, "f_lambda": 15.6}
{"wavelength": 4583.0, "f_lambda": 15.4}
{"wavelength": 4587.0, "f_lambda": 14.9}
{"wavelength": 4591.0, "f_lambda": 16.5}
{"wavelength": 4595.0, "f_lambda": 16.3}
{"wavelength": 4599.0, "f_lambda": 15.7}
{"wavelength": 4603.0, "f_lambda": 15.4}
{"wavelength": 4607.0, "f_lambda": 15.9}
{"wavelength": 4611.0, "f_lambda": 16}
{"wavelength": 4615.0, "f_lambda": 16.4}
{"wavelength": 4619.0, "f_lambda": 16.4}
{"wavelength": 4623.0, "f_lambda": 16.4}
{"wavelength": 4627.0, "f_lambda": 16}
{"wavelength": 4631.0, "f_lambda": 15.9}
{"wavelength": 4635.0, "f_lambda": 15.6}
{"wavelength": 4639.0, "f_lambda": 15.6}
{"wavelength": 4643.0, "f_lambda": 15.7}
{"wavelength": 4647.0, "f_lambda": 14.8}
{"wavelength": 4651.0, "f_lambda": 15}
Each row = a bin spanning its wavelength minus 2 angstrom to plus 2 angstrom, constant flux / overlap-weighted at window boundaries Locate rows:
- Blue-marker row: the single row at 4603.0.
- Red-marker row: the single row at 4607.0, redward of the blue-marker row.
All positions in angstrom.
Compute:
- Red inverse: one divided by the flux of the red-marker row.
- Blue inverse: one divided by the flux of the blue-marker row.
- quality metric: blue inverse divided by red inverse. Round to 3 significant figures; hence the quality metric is 1.03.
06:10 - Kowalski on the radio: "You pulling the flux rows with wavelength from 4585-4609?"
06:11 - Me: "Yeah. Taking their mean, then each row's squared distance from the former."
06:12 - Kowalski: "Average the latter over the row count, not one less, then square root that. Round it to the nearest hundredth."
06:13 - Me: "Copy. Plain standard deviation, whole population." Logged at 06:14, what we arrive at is 0.54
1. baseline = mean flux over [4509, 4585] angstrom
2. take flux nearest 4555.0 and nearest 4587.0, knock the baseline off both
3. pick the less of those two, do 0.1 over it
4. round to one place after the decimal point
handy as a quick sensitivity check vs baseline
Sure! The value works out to -0.6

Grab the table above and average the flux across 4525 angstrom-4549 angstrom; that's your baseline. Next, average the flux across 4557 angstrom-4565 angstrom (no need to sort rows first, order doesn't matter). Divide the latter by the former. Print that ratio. 1.12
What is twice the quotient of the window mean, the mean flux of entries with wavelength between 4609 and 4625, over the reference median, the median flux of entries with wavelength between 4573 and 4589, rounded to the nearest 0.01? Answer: 2.10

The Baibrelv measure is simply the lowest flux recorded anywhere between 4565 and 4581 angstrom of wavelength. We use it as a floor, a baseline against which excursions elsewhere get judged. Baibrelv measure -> 15.4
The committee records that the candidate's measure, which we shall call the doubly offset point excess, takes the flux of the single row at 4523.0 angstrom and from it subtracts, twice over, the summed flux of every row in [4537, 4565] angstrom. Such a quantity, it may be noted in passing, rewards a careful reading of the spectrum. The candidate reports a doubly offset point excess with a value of -198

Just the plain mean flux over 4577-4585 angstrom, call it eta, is 15.5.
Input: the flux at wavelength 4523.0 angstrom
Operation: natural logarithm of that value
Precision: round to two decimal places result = 2.69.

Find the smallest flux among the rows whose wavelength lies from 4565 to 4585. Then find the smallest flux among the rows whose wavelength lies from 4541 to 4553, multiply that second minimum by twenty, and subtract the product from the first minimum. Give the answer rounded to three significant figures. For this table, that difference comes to -265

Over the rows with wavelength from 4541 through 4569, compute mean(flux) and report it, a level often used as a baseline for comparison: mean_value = 15.2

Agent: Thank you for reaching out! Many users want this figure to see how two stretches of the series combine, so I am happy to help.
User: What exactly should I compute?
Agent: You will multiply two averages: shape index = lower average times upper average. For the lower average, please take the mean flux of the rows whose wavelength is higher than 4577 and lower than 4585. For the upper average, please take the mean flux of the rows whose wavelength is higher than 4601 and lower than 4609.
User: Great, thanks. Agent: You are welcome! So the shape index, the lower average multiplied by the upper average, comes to 243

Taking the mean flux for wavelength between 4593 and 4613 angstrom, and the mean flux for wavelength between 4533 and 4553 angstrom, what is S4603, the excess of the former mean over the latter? 1.2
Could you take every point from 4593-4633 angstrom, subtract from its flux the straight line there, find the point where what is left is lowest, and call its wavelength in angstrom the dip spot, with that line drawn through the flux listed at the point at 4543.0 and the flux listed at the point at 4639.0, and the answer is 4603.0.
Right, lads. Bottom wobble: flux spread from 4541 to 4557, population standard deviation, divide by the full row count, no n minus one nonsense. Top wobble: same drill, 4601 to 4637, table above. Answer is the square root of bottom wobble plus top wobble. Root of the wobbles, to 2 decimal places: 0.91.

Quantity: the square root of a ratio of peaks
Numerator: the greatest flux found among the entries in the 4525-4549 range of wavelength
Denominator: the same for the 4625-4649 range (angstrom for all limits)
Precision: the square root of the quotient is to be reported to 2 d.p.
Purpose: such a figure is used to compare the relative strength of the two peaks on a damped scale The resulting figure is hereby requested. 0.98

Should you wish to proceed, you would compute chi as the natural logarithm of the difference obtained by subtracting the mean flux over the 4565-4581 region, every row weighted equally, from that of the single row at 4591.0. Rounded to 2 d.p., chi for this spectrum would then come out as -0.05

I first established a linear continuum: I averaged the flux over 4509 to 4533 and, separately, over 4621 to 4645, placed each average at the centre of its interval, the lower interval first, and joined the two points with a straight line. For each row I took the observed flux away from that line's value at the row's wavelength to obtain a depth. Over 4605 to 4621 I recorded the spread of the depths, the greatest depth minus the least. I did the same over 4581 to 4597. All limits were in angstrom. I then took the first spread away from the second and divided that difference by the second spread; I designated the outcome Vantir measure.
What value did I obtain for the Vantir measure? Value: 0.73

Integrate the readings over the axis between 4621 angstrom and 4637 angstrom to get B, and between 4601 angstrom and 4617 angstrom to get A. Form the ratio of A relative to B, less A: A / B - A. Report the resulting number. -254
